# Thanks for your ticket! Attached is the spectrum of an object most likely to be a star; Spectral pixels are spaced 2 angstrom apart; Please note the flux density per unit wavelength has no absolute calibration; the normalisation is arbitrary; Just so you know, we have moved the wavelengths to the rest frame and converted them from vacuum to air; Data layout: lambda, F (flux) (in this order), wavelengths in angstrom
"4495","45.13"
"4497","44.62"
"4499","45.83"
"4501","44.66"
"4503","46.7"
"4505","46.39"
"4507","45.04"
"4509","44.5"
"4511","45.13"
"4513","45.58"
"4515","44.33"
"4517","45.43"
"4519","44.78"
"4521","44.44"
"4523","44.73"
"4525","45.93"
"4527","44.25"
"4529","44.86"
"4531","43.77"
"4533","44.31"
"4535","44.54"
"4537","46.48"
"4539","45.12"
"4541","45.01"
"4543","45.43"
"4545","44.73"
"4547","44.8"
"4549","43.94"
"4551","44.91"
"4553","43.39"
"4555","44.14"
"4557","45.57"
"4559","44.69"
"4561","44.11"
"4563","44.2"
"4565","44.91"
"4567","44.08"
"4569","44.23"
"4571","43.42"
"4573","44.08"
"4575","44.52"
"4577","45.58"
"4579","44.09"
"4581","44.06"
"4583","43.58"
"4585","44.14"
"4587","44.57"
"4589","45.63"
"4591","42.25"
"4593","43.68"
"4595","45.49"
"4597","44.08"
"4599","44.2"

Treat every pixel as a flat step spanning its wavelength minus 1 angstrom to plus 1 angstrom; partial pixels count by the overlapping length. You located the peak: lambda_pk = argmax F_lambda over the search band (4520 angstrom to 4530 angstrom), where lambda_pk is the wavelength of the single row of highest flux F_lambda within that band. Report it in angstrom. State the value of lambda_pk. 4525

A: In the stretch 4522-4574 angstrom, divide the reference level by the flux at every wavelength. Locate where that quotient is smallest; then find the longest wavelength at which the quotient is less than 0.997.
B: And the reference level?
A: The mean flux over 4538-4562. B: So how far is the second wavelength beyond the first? 28 angstrom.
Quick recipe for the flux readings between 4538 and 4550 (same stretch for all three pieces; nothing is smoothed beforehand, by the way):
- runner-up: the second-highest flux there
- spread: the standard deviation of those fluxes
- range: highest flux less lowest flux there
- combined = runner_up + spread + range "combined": 47.1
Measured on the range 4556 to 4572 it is 47.7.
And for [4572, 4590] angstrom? 48.3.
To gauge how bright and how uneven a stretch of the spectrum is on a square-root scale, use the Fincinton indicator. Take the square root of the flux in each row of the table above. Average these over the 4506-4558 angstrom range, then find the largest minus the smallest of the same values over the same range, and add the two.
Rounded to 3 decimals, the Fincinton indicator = 6.925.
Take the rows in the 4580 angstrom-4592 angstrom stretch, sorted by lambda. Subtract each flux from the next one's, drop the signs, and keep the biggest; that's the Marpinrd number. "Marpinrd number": 3.4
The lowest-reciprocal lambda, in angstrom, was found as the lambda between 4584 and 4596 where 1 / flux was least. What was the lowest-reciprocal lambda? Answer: 4589 angstrom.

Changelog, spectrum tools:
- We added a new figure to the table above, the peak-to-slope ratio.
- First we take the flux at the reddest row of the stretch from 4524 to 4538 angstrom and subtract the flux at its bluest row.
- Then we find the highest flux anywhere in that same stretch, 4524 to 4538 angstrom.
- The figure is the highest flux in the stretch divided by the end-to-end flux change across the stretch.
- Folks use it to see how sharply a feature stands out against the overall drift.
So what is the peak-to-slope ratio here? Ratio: 85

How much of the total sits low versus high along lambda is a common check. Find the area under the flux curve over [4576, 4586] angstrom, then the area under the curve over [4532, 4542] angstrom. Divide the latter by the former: 1.02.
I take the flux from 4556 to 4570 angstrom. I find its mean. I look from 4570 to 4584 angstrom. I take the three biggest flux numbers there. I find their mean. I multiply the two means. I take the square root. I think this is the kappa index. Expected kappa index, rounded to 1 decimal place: 44.6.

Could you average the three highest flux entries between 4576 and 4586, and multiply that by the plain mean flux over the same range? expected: 1975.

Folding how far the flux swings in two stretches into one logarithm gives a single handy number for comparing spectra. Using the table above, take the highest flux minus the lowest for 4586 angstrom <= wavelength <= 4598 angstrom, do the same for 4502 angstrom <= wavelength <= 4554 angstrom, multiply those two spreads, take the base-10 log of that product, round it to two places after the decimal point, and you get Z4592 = 1.05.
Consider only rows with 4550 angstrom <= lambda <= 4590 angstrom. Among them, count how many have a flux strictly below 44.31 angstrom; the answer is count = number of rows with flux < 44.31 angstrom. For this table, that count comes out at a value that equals 12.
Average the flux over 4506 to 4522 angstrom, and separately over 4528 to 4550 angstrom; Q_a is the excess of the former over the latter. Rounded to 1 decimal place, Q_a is 0.1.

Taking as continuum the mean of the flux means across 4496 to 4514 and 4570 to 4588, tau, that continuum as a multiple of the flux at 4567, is 1.016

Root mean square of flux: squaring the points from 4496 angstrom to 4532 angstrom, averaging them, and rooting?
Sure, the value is 45.1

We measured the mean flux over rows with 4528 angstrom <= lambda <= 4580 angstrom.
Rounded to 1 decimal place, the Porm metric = 44.6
